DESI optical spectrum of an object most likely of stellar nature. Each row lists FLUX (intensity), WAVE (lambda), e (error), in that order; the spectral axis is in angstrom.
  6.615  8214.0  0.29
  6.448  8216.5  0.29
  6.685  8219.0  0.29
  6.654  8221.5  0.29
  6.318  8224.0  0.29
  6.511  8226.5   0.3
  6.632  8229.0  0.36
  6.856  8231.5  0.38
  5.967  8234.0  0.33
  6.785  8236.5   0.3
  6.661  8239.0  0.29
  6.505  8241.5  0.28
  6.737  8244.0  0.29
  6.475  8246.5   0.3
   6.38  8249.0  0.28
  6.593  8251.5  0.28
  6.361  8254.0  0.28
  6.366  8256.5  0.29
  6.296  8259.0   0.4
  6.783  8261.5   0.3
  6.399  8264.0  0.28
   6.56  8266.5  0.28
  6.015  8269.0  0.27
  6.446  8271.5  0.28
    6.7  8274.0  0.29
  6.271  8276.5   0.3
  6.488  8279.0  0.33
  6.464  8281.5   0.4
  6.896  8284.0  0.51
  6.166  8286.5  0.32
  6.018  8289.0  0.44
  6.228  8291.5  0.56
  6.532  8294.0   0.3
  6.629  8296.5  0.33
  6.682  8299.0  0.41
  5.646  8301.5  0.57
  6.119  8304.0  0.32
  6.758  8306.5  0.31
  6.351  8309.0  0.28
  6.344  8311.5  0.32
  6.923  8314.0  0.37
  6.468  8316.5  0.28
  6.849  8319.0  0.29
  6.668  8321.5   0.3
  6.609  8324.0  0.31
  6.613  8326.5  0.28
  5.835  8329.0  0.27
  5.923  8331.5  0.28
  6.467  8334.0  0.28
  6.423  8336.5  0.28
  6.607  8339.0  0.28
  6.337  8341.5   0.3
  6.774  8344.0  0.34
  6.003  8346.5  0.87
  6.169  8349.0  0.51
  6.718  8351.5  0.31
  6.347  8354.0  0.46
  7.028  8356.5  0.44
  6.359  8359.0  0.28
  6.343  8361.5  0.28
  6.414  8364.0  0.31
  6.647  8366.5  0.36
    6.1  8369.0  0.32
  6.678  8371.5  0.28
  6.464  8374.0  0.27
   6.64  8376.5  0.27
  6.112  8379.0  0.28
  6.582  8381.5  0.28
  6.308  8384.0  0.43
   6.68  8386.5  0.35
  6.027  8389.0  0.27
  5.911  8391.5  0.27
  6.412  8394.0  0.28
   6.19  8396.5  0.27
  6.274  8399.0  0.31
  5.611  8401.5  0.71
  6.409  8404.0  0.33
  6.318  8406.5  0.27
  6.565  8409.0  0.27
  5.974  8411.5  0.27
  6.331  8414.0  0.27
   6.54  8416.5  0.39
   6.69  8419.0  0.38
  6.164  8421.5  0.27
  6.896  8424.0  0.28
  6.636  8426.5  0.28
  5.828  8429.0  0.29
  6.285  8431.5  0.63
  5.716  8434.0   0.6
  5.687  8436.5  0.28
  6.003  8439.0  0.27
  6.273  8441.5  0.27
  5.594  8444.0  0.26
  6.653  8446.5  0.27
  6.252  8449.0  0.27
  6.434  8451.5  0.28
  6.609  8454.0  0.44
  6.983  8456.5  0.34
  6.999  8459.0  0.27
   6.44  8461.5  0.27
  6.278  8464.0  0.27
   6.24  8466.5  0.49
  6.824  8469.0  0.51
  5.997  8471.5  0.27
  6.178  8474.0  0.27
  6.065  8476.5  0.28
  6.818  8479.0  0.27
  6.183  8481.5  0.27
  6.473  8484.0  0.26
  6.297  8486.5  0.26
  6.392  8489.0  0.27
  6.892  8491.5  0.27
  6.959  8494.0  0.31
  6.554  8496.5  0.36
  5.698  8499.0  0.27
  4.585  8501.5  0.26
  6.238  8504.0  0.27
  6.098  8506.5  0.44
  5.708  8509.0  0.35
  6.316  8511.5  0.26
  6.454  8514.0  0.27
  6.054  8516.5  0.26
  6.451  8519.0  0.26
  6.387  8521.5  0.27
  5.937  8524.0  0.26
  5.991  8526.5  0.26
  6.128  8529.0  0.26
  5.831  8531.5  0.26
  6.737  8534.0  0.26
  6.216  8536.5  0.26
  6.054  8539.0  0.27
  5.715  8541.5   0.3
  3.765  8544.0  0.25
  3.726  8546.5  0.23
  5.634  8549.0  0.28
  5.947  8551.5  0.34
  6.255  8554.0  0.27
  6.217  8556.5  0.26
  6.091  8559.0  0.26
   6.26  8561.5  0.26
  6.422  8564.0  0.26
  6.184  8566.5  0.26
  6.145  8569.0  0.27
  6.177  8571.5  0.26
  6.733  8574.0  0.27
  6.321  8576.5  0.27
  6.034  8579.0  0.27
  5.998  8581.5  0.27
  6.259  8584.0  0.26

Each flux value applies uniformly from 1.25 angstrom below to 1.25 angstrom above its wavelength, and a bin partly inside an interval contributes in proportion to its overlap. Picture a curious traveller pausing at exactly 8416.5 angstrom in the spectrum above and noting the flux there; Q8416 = 6.54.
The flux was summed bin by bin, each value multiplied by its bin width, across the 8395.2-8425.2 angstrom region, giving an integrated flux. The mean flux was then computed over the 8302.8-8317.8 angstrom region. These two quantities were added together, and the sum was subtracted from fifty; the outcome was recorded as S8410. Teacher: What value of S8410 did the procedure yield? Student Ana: -146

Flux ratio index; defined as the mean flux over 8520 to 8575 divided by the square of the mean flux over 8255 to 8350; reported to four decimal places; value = 0.1441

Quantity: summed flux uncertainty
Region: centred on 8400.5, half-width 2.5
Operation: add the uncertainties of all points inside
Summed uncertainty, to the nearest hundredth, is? 1.02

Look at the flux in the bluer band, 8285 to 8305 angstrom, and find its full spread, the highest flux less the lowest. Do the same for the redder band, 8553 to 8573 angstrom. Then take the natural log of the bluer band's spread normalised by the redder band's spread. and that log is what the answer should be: 1.1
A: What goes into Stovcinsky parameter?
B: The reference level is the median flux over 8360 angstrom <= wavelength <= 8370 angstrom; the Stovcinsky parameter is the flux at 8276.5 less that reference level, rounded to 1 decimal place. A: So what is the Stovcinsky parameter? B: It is -0.1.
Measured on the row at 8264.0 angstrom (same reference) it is 0.0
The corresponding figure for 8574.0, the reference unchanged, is 0.4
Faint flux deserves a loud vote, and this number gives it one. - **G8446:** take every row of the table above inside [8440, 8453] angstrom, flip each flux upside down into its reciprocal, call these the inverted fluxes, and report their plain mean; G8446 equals 0.161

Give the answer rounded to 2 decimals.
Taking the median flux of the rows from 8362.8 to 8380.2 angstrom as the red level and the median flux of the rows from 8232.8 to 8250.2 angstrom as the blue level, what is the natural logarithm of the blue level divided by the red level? 0.01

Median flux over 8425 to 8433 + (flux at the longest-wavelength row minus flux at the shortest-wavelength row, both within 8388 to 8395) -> 6.67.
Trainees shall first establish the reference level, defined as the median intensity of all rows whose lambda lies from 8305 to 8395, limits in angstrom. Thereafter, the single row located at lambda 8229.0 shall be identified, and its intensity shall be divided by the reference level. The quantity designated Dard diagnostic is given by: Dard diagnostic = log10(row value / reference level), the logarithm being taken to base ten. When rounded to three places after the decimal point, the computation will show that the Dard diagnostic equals 0.013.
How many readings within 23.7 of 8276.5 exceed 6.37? 11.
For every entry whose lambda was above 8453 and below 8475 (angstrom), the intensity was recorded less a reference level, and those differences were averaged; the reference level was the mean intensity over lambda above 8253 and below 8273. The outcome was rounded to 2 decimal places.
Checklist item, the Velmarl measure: 0.10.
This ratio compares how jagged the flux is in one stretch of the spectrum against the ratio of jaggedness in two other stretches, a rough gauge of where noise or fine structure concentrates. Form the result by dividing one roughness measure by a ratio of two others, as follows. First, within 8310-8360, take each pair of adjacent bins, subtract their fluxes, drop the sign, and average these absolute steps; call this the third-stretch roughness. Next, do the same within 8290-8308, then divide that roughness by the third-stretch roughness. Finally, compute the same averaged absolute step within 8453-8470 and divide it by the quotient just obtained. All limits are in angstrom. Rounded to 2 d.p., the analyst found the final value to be 0.25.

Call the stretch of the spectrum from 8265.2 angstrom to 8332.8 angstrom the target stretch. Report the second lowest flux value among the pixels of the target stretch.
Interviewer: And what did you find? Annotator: 5.835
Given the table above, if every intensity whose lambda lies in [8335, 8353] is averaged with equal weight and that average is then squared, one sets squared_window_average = 41.4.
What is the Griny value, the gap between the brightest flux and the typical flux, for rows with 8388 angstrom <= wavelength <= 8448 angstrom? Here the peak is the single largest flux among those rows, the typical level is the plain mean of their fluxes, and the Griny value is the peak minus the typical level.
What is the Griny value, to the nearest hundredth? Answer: 0.69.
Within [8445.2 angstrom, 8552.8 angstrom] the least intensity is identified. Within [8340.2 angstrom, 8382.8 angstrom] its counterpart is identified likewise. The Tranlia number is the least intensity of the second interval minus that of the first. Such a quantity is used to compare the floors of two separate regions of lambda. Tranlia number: 2.28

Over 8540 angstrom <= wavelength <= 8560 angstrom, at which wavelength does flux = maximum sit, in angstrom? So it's 8554.0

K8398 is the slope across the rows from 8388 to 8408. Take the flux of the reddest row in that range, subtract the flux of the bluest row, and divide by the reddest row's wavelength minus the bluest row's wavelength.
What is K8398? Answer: 0.02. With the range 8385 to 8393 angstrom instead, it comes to -0.15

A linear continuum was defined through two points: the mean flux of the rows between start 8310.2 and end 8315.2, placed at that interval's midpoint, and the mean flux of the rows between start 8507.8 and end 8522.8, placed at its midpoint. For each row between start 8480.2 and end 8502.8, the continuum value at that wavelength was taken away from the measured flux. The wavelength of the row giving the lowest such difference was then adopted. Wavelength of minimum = 8501.5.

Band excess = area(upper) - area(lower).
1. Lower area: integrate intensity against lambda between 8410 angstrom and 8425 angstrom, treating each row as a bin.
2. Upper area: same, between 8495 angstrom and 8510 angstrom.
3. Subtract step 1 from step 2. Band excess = -9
